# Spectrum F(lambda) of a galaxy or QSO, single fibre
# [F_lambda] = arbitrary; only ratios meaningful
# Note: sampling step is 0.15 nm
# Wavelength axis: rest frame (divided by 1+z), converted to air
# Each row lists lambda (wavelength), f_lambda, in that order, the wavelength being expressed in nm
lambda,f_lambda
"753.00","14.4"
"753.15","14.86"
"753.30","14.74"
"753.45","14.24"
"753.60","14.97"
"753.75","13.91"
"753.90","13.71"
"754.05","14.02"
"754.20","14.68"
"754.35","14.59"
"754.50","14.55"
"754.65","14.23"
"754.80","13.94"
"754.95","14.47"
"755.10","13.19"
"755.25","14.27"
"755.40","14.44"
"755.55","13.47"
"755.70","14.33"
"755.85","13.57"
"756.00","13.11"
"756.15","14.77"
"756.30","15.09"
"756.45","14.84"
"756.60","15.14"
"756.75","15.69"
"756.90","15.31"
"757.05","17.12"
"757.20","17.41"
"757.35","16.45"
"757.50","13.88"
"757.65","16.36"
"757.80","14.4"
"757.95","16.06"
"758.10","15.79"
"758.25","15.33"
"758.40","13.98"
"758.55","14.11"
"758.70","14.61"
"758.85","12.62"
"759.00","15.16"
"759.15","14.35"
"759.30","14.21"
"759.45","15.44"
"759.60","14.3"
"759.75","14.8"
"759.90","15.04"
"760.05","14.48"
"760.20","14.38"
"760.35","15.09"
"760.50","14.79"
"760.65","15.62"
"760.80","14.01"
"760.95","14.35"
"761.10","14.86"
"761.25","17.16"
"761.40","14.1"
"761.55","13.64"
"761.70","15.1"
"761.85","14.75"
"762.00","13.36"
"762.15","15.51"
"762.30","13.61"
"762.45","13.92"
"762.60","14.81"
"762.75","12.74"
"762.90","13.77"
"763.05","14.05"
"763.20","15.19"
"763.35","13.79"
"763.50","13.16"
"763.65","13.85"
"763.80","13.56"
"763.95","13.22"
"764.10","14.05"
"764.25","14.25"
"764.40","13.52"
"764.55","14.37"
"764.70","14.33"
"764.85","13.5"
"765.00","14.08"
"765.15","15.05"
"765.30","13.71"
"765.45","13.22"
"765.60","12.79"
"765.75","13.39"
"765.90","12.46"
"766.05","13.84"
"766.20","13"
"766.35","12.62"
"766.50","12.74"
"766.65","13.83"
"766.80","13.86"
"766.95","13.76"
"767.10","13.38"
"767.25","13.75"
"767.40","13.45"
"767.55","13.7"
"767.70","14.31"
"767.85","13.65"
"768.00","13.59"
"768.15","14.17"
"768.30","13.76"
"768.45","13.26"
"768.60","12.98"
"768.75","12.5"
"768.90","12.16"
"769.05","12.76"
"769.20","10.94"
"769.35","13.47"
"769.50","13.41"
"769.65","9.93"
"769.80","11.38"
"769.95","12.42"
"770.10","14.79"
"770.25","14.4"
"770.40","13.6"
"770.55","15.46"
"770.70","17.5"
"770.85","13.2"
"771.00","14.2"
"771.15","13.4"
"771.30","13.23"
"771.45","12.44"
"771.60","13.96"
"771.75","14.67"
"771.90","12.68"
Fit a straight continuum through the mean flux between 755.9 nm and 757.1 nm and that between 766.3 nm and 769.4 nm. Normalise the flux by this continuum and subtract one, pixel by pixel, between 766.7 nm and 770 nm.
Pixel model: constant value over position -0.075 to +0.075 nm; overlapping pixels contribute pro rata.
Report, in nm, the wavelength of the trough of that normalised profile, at 769.65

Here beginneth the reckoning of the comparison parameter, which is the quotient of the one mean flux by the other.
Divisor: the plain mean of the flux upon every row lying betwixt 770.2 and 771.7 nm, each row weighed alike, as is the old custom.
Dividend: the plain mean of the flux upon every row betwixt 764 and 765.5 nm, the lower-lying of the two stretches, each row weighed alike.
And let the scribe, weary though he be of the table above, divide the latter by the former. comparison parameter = 0.99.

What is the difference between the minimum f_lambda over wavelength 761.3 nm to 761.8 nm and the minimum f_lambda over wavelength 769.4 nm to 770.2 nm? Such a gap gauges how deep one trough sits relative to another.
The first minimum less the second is 3.7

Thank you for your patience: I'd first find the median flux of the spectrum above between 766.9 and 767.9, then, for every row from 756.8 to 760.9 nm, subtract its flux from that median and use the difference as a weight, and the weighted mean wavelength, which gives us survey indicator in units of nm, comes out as 758.44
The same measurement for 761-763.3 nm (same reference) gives 761.83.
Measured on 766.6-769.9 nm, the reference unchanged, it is 769.38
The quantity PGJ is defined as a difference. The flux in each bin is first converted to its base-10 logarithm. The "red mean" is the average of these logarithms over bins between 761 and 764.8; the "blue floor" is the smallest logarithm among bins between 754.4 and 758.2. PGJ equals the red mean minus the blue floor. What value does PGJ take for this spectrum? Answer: 0.033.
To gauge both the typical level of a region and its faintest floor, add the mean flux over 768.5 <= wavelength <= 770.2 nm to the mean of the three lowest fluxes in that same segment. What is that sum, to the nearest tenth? 23.2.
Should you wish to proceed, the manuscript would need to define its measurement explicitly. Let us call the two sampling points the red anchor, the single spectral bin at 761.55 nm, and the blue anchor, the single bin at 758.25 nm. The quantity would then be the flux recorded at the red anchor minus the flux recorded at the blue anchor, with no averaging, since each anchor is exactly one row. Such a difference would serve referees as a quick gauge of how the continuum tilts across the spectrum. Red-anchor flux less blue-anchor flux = -1.7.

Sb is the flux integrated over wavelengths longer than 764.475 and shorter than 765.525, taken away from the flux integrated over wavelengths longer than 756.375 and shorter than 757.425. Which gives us 2.1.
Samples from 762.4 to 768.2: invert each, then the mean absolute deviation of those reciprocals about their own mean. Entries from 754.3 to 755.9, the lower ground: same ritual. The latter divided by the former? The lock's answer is 0.84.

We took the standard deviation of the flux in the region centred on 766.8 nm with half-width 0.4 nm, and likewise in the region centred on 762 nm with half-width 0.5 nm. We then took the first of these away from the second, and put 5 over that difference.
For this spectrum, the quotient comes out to 14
